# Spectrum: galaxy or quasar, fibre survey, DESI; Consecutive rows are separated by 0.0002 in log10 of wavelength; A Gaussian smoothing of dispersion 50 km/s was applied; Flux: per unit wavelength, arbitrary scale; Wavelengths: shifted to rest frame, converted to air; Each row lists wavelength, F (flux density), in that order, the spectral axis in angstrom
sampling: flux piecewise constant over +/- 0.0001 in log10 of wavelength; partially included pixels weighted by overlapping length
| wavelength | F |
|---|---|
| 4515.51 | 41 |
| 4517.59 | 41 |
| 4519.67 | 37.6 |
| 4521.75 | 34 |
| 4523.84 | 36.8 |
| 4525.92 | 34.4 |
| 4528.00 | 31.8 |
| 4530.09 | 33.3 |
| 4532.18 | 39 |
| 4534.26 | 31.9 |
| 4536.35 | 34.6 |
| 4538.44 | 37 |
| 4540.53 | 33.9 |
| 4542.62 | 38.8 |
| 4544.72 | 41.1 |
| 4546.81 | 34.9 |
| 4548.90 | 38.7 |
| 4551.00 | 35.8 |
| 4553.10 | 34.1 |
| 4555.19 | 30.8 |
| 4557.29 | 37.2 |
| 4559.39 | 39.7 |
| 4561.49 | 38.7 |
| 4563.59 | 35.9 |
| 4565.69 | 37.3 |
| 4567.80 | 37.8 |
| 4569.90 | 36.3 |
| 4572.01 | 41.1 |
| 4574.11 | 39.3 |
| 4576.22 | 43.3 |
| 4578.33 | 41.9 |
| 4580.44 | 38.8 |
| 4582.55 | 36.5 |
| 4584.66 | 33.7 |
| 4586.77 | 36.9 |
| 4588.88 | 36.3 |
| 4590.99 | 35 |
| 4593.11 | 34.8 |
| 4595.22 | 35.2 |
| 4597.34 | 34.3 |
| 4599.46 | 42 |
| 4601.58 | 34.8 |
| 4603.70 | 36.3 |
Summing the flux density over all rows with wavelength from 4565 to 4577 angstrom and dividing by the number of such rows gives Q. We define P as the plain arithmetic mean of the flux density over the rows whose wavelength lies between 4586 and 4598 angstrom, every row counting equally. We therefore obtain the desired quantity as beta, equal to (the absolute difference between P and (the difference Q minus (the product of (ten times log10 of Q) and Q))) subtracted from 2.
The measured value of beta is -618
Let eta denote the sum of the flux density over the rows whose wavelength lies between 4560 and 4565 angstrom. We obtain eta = 75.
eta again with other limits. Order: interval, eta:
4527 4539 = 208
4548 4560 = 216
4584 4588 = 71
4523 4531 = 136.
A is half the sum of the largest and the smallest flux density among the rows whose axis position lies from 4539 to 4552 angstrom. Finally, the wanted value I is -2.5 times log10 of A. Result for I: -3.94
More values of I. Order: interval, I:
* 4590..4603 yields -3.95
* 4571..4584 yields -4.00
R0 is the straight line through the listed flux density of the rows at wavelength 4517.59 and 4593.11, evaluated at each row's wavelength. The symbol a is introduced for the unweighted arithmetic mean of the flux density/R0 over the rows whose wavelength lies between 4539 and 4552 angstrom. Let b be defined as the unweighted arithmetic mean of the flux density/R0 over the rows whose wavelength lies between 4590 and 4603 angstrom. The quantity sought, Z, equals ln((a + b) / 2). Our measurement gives 0.002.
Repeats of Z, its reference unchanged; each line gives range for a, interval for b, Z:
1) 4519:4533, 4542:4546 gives -0.050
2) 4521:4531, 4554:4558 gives -0.137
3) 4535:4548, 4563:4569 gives -0.031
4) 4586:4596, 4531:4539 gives -0.041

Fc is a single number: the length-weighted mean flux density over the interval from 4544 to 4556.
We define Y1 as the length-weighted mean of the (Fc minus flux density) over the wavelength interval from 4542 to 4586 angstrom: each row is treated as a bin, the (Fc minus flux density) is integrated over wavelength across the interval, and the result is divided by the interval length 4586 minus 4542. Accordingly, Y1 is -1.8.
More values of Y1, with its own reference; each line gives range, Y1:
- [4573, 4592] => -2.1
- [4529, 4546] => -0.3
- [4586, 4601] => -0.4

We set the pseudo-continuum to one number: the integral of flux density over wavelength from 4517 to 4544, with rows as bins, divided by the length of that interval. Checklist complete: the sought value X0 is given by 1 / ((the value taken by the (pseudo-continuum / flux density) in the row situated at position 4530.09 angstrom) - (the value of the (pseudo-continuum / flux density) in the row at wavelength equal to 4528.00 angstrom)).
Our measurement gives -20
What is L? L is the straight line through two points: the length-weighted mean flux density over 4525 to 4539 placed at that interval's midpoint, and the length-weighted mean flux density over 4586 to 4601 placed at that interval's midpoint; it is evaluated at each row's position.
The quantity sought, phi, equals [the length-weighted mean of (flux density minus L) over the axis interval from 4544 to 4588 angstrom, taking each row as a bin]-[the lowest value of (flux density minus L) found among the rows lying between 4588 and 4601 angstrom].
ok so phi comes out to 4.20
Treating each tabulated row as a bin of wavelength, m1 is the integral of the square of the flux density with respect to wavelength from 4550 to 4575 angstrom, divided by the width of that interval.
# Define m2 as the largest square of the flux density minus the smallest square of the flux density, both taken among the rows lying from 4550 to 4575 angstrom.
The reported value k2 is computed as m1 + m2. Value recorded 2116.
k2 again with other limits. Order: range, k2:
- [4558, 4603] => 2159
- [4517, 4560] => 2040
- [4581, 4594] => 1500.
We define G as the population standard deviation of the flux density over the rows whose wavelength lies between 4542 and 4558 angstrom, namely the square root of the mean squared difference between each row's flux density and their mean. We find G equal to 3.0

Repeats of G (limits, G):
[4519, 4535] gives 2.5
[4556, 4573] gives 1.6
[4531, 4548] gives 2.9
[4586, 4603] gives 2.3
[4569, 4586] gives 3.0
